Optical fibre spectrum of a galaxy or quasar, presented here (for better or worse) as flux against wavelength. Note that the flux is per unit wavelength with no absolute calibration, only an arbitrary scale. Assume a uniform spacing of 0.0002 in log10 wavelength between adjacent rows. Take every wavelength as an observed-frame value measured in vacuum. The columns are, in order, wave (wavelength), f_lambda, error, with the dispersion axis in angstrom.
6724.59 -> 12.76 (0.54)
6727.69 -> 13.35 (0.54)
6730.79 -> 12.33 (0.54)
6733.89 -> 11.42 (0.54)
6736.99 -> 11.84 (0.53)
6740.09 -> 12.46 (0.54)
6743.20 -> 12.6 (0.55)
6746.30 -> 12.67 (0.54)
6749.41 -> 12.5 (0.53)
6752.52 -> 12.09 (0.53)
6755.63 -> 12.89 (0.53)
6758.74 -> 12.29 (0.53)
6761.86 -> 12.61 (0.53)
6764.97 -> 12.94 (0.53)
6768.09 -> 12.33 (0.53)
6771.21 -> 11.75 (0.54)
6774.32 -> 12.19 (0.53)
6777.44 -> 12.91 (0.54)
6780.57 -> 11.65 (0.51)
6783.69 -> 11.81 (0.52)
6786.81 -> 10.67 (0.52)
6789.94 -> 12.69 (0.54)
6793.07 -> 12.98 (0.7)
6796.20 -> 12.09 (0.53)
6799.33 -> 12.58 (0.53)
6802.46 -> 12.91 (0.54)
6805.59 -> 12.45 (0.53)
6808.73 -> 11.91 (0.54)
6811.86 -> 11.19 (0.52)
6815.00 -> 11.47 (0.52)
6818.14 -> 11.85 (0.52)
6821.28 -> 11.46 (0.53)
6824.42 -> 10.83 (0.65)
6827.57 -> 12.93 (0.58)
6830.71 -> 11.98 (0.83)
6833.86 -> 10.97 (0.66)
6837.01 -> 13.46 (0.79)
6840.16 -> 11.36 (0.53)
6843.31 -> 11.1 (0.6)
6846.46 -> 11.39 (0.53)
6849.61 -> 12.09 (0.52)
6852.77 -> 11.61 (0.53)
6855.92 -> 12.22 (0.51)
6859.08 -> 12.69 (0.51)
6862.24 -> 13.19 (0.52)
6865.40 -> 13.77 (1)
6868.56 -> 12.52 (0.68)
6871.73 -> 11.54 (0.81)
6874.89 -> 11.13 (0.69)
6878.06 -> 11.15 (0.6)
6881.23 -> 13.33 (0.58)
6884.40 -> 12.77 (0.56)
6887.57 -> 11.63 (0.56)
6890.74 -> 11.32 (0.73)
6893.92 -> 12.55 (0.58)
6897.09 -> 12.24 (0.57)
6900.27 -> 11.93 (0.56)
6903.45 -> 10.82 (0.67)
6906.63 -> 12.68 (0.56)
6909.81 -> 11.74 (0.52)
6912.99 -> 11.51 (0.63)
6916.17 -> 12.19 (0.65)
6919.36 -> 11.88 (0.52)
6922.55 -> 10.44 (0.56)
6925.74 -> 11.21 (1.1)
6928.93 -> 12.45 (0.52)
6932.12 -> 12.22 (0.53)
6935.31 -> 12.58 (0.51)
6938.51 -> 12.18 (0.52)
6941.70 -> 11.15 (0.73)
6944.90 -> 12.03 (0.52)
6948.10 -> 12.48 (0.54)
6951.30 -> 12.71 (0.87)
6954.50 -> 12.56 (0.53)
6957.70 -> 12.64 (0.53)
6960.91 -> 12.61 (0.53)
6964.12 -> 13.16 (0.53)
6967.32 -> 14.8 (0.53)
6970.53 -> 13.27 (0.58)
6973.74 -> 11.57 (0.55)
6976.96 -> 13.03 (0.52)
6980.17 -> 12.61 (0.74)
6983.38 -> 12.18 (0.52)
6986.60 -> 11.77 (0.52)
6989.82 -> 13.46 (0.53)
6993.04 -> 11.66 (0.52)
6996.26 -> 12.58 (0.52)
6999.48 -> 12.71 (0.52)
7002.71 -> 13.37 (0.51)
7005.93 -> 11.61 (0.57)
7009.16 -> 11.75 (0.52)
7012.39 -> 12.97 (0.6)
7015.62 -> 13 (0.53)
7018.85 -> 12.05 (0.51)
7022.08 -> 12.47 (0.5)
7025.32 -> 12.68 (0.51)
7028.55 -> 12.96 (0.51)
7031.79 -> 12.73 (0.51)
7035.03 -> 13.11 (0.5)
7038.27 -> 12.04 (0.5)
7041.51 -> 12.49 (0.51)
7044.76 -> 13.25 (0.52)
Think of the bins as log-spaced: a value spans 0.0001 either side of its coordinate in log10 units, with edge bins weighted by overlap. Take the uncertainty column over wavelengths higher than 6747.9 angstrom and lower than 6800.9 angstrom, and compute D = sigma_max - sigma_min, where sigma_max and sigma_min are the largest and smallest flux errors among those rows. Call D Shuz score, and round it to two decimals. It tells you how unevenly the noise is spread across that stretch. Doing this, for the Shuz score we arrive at 0.19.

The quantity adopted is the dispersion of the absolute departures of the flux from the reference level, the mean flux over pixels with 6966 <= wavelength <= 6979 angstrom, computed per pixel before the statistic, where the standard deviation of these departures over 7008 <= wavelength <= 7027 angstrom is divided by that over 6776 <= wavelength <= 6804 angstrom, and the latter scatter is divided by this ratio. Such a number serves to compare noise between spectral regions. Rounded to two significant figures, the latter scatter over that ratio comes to 1.2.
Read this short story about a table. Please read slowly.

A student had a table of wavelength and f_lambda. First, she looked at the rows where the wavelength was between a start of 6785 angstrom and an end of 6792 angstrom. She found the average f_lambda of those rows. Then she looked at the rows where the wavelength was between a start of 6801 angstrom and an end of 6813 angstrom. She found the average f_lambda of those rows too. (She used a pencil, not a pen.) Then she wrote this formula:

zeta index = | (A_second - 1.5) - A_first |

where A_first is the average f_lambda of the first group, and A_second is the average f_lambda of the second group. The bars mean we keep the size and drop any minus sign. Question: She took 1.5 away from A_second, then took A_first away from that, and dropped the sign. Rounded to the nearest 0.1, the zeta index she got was 1.1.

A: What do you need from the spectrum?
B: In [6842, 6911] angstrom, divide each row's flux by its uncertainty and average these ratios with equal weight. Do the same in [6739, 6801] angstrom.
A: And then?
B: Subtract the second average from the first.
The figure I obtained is -2.5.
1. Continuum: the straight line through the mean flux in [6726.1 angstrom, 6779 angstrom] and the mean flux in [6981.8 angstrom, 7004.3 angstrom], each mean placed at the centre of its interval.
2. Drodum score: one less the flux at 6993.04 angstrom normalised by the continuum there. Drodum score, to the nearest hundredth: 0.07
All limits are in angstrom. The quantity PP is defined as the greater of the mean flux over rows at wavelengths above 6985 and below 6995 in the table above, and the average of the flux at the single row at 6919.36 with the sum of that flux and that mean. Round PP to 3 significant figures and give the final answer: 18.0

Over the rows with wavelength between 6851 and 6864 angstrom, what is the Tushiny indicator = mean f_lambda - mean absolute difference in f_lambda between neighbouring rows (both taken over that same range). 11.9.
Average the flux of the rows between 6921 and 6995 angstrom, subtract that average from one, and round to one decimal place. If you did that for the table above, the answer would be -11.4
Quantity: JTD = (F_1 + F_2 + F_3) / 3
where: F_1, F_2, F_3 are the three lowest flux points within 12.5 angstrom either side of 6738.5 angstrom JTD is 11.9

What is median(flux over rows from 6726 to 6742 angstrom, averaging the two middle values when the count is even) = 12.3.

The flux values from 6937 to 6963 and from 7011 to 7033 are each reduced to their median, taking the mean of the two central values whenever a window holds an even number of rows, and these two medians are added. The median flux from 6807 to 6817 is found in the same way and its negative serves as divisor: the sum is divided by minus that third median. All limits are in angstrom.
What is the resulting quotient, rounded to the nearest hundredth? -2.20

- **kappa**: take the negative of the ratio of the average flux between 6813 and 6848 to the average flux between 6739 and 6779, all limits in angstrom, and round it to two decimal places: -0.94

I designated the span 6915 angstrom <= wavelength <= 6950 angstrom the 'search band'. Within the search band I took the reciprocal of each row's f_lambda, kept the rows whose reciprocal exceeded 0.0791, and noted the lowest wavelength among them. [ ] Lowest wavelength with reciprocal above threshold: 6916.17 angstrom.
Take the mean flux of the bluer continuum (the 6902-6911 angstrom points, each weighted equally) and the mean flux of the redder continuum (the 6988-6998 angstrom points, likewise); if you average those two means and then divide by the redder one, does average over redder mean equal 0.97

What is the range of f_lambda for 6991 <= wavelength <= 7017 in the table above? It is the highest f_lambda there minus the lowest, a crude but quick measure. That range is 1.8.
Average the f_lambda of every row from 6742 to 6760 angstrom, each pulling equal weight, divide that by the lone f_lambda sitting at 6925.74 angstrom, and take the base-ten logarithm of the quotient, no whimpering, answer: 0.048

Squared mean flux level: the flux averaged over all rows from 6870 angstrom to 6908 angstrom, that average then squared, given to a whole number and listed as 142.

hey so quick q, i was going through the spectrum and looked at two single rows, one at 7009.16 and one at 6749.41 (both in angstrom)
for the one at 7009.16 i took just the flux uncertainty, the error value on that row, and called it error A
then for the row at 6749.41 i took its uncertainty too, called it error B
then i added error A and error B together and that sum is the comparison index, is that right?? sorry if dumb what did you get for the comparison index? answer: 1.050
